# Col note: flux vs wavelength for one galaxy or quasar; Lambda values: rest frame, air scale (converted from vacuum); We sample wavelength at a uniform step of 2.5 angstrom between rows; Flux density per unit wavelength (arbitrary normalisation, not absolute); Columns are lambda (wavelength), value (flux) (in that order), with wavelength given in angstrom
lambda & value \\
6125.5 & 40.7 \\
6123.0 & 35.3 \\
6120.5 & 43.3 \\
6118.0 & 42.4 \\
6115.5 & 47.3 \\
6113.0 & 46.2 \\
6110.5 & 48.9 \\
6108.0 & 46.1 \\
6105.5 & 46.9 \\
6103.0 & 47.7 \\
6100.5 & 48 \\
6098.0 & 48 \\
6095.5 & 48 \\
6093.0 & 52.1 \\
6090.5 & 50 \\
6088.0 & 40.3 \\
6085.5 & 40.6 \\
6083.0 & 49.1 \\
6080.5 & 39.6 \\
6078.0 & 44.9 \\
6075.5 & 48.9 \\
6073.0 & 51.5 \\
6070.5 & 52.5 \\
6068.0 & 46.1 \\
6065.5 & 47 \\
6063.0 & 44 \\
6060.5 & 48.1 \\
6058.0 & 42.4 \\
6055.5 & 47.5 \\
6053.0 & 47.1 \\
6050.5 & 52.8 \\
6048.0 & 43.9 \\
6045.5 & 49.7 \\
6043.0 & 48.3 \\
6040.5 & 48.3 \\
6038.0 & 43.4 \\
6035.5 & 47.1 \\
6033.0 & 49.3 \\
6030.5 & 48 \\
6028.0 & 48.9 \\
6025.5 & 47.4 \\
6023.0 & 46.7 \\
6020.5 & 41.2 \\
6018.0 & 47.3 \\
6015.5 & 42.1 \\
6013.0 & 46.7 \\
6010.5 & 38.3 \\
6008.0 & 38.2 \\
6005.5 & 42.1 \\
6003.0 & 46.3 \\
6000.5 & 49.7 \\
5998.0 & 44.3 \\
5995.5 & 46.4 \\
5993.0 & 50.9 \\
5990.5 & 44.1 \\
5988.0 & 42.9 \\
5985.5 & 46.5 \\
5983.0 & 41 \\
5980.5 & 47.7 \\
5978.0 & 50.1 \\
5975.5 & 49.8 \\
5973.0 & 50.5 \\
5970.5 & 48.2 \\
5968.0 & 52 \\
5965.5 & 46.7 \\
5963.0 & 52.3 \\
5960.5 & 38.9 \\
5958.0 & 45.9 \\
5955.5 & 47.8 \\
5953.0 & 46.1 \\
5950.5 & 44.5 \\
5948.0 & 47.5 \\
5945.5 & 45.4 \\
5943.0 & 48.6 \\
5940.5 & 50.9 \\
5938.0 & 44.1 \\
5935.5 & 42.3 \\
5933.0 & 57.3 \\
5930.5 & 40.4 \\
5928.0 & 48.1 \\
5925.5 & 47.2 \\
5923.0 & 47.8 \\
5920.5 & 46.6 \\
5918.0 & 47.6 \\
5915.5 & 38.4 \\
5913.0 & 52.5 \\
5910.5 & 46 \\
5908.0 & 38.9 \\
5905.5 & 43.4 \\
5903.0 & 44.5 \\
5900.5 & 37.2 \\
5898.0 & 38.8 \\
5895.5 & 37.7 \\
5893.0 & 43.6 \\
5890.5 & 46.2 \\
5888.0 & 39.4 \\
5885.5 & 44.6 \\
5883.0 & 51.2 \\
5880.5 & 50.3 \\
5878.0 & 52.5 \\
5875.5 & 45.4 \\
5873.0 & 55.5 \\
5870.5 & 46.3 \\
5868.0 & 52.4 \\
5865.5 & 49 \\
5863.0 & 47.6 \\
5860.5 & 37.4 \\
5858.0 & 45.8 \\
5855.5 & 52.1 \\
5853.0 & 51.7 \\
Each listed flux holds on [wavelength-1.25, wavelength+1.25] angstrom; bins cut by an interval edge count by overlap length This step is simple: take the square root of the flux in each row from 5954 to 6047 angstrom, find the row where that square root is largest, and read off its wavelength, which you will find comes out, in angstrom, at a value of 5963.0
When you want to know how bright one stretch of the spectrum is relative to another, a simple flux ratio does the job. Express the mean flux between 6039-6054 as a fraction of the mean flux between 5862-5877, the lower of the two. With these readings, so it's 0.98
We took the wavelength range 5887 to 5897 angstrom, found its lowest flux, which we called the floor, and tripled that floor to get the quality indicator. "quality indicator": 113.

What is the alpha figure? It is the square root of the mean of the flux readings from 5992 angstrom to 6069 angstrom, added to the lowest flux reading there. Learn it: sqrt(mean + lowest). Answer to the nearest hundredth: 9.18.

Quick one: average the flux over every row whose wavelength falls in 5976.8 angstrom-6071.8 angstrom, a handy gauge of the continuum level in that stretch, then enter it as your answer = 46.2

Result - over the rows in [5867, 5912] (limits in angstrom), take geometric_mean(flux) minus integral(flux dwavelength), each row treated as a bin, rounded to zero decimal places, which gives -1990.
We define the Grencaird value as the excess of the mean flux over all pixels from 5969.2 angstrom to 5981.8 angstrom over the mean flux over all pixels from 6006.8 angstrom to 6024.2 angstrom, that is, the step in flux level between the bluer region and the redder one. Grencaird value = 6.3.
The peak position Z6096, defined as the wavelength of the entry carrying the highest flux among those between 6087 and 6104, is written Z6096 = 6093.0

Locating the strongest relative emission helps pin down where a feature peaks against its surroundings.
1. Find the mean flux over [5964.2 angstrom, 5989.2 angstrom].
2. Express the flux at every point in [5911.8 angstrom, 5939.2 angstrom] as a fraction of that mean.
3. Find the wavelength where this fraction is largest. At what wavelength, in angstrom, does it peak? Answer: 5933.0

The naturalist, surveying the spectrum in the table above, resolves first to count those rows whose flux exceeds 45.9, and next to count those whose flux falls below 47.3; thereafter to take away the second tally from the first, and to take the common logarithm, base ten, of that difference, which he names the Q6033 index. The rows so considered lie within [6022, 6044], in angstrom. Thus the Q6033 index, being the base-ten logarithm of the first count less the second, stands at 0.7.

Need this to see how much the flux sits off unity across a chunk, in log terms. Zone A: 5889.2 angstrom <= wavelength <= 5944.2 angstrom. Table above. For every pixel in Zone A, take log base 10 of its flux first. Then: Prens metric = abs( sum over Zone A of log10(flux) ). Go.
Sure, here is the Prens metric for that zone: 36.3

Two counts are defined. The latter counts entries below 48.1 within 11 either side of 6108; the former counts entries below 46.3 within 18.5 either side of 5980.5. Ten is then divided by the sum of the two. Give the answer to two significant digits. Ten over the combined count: 0.83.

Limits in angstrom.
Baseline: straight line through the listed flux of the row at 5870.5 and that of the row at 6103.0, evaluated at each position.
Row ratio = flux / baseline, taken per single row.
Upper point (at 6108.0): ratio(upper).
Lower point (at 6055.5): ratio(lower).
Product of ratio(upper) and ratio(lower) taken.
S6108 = 0.97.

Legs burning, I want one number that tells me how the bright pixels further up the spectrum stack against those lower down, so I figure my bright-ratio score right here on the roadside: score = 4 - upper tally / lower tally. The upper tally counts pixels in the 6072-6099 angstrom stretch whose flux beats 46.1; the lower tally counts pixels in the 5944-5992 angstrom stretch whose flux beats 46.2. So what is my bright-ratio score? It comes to 3.4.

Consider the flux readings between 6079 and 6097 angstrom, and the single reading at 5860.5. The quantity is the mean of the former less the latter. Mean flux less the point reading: 8.3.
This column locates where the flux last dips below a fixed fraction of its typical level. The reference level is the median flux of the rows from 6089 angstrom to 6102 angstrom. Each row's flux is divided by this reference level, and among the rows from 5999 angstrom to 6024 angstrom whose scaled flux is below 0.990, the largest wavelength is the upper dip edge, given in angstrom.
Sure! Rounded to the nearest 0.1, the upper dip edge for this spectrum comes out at 6023.0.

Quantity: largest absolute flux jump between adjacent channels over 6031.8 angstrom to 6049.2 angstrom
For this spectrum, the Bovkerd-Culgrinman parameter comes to 5.8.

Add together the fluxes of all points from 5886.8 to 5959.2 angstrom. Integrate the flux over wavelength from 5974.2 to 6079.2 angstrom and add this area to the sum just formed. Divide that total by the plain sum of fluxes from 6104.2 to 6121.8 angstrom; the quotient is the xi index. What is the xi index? 19.2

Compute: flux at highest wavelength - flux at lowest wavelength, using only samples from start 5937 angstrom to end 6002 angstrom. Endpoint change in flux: 6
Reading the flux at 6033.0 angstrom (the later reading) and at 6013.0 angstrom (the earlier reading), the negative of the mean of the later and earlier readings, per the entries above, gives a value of -48.0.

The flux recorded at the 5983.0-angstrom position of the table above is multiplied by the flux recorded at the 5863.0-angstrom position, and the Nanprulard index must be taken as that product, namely 1952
